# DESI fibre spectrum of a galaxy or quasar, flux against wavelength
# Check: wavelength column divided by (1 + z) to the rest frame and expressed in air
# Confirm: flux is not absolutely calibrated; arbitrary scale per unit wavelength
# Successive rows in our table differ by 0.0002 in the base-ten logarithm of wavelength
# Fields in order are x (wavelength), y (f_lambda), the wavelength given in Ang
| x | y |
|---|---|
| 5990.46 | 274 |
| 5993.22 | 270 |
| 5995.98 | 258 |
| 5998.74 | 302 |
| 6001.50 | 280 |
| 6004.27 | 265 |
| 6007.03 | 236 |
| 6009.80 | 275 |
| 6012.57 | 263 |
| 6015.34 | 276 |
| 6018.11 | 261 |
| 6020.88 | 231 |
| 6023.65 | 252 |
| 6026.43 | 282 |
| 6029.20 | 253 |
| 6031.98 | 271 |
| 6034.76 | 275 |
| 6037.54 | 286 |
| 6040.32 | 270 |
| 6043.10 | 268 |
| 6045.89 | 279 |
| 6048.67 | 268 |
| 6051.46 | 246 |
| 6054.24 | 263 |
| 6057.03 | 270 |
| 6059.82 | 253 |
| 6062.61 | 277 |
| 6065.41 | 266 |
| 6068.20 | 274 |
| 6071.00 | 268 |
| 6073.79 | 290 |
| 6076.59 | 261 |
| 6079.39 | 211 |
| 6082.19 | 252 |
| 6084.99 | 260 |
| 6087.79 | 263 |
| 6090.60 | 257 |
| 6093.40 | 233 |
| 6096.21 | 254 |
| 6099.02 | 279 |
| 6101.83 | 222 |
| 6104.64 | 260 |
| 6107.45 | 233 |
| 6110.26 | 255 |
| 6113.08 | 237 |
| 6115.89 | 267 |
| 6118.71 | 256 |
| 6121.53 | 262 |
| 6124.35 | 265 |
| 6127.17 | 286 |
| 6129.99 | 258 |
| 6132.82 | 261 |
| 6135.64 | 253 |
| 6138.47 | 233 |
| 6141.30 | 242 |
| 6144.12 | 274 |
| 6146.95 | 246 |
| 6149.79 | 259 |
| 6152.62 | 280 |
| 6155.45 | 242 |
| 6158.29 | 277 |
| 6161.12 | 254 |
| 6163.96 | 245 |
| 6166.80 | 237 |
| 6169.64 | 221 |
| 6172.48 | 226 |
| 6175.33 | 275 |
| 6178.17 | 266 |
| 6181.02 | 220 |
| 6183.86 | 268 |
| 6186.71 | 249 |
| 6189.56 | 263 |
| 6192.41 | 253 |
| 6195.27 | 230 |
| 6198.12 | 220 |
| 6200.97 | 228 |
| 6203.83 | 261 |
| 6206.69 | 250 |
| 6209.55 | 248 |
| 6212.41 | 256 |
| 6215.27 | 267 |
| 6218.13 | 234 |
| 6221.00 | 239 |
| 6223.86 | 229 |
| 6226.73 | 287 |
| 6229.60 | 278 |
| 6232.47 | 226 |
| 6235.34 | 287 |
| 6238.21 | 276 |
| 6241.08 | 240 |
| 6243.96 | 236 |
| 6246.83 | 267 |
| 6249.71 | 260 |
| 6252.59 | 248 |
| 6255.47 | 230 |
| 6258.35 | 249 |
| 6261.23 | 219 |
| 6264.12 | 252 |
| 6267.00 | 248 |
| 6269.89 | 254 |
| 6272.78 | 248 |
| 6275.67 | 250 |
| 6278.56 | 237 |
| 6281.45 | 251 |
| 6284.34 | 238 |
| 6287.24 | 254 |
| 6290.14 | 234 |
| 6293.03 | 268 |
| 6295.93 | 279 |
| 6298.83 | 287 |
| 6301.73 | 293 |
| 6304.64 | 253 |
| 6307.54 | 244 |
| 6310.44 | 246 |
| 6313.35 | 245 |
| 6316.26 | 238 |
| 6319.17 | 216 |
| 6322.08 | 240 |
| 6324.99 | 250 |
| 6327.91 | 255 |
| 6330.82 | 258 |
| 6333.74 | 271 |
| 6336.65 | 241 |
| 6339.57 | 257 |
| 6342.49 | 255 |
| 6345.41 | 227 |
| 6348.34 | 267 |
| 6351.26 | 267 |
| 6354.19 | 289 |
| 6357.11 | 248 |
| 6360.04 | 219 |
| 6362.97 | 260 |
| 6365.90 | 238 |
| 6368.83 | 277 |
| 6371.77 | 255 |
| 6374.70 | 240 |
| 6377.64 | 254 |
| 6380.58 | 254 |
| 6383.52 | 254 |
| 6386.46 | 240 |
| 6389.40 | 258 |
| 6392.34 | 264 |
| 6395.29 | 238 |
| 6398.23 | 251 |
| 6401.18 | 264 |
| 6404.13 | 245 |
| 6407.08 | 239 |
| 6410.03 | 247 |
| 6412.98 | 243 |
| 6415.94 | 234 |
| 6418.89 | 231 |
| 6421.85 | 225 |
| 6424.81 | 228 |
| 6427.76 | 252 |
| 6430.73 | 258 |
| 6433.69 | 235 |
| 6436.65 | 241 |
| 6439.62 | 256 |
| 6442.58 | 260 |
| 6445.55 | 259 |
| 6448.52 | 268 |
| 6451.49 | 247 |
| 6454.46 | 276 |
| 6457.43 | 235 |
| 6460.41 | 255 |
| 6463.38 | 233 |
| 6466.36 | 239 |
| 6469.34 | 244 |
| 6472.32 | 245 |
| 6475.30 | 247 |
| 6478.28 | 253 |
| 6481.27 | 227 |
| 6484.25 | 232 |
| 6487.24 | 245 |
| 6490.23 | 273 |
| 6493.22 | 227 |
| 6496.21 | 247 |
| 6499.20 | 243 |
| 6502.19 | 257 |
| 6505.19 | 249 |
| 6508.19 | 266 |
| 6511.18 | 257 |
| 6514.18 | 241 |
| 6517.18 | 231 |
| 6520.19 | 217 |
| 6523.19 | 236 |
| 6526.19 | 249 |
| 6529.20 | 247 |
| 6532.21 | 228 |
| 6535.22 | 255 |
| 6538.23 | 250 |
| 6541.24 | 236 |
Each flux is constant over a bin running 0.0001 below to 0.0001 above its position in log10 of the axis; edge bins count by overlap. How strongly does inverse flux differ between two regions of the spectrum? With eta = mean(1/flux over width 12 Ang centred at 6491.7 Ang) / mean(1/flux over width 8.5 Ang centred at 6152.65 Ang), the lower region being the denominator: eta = 1.05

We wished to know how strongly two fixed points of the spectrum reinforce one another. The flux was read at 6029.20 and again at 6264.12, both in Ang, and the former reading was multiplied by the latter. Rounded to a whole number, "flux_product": 63756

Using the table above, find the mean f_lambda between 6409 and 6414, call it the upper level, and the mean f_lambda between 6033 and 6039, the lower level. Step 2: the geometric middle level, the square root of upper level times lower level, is 262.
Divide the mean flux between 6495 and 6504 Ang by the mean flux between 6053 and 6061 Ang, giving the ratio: 0.950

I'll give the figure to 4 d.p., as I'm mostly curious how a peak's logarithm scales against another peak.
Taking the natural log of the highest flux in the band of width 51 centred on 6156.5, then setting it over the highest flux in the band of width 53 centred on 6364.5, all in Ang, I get 0.0195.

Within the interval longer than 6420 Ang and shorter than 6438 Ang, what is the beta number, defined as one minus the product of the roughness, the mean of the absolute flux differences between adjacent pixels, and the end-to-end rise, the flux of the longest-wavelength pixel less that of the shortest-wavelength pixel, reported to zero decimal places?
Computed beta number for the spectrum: -197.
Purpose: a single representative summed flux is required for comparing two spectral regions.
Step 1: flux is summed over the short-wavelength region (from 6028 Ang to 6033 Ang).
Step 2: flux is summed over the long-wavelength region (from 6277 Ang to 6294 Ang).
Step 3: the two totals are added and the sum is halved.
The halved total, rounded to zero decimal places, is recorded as 1003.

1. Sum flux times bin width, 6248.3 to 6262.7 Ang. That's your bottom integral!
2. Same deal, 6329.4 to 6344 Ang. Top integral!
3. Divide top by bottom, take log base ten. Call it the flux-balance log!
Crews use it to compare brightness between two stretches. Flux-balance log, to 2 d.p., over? 0.03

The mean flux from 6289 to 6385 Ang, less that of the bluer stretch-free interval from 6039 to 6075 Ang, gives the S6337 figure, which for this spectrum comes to -15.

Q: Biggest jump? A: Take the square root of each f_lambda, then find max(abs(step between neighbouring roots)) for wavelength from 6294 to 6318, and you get 1.2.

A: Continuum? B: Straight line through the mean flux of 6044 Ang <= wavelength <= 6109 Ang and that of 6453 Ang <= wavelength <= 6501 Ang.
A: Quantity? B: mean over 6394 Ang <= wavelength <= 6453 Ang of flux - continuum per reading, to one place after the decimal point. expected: -0.8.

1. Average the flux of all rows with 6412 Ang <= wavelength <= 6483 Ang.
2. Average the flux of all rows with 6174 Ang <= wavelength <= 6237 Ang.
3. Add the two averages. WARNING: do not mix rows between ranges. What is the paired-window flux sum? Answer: 497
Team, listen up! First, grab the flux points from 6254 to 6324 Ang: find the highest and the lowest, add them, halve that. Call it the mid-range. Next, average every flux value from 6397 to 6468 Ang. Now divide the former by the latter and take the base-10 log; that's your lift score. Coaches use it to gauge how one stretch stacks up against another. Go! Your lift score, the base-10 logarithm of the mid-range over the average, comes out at 0.014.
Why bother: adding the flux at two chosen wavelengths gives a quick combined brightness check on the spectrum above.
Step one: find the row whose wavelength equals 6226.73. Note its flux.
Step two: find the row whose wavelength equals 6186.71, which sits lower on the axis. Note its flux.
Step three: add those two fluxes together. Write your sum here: 536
